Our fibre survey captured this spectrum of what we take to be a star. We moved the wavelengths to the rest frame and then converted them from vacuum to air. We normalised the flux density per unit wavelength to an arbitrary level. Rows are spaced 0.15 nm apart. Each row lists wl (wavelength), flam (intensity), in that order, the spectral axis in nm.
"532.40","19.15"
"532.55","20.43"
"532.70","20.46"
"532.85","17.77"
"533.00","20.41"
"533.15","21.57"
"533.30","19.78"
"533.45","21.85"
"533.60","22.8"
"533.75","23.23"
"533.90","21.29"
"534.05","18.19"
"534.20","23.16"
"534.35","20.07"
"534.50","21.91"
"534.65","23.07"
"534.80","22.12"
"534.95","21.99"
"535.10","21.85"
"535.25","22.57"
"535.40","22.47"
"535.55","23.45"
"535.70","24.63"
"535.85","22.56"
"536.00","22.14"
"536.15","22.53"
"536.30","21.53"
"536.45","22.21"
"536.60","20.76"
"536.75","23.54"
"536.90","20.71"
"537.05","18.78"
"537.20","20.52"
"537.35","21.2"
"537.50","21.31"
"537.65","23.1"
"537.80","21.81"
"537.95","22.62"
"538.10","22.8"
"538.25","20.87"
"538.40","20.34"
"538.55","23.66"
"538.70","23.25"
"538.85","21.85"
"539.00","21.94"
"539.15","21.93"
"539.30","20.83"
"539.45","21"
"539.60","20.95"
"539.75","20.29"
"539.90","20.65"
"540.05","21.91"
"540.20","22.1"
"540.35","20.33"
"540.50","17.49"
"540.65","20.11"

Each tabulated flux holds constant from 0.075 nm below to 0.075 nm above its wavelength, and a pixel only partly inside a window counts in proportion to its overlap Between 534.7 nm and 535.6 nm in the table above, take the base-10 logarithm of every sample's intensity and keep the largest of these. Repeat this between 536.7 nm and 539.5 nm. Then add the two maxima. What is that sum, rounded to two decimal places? 2.74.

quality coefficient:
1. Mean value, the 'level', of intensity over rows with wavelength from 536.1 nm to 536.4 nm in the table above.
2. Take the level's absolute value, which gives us 22.0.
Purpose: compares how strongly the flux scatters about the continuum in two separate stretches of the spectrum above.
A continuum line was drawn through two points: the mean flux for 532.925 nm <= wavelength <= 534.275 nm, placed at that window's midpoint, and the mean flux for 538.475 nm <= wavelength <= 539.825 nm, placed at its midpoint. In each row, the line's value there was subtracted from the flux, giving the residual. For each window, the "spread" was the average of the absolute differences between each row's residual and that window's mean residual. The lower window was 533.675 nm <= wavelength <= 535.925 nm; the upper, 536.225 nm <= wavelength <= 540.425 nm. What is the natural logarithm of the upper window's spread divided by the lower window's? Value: -0.10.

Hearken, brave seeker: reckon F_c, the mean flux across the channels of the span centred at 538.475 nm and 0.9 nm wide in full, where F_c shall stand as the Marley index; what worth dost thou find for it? 22.1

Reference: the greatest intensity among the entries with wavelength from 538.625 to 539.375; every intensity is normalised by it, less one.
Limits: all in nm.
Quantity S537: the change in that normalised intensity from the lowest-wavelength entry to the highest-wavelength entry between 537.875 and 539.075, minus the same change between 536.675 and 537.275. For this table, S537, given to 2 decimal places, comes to 0.10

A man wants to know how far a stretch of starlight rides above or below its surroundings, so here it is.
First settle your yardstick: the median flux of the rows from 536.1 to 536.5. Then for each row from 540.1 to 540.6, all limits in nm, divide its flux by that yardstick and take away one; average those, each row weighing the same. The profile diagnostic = -0.10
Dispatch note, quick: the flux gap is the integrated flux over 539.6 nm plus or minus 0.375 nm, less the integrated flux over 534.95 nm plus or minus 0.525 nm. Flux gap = -8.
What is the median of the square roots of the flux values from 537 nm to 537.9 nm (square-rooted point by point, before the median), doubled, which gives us 9.22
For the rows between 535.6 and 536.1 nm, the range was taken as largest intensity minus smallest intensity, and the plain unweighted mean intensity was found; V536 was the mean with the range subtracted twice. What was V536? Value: 18.1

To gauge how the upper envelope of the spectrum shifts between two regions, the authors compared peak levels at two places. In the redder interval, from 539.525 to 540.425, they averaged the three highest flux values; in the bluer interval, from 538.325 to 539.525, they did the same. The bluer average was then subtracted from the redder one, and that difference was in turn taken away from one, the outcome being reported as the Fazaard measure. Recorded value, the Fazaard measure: 2.30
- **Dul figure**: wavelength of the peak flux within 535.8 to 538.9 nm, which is 538.55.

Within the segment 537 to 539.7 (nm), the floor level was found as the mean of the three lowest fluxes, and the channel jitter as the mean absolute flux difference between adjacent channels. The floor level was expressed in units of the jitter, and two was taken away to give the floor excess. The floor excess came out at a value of 20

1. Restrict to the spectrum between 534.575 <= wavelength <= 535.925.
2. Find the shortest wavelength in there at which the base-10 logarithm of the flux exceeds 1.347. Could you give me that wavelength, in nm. 534.65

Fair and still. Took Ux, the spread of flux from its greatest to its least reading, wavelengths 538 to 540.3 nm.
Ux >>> 3.4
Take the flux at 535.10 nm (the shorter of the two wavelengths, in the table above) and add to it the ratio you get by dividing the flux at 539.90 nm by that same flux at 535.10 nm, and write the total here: 22.8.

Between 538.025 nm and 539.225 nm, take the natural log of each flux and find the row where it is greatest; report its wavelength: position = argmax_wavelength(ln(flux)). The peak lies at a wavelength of 538.55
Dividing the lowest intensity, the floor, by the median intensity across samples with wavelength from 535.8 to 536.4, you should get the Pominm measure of 0.964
